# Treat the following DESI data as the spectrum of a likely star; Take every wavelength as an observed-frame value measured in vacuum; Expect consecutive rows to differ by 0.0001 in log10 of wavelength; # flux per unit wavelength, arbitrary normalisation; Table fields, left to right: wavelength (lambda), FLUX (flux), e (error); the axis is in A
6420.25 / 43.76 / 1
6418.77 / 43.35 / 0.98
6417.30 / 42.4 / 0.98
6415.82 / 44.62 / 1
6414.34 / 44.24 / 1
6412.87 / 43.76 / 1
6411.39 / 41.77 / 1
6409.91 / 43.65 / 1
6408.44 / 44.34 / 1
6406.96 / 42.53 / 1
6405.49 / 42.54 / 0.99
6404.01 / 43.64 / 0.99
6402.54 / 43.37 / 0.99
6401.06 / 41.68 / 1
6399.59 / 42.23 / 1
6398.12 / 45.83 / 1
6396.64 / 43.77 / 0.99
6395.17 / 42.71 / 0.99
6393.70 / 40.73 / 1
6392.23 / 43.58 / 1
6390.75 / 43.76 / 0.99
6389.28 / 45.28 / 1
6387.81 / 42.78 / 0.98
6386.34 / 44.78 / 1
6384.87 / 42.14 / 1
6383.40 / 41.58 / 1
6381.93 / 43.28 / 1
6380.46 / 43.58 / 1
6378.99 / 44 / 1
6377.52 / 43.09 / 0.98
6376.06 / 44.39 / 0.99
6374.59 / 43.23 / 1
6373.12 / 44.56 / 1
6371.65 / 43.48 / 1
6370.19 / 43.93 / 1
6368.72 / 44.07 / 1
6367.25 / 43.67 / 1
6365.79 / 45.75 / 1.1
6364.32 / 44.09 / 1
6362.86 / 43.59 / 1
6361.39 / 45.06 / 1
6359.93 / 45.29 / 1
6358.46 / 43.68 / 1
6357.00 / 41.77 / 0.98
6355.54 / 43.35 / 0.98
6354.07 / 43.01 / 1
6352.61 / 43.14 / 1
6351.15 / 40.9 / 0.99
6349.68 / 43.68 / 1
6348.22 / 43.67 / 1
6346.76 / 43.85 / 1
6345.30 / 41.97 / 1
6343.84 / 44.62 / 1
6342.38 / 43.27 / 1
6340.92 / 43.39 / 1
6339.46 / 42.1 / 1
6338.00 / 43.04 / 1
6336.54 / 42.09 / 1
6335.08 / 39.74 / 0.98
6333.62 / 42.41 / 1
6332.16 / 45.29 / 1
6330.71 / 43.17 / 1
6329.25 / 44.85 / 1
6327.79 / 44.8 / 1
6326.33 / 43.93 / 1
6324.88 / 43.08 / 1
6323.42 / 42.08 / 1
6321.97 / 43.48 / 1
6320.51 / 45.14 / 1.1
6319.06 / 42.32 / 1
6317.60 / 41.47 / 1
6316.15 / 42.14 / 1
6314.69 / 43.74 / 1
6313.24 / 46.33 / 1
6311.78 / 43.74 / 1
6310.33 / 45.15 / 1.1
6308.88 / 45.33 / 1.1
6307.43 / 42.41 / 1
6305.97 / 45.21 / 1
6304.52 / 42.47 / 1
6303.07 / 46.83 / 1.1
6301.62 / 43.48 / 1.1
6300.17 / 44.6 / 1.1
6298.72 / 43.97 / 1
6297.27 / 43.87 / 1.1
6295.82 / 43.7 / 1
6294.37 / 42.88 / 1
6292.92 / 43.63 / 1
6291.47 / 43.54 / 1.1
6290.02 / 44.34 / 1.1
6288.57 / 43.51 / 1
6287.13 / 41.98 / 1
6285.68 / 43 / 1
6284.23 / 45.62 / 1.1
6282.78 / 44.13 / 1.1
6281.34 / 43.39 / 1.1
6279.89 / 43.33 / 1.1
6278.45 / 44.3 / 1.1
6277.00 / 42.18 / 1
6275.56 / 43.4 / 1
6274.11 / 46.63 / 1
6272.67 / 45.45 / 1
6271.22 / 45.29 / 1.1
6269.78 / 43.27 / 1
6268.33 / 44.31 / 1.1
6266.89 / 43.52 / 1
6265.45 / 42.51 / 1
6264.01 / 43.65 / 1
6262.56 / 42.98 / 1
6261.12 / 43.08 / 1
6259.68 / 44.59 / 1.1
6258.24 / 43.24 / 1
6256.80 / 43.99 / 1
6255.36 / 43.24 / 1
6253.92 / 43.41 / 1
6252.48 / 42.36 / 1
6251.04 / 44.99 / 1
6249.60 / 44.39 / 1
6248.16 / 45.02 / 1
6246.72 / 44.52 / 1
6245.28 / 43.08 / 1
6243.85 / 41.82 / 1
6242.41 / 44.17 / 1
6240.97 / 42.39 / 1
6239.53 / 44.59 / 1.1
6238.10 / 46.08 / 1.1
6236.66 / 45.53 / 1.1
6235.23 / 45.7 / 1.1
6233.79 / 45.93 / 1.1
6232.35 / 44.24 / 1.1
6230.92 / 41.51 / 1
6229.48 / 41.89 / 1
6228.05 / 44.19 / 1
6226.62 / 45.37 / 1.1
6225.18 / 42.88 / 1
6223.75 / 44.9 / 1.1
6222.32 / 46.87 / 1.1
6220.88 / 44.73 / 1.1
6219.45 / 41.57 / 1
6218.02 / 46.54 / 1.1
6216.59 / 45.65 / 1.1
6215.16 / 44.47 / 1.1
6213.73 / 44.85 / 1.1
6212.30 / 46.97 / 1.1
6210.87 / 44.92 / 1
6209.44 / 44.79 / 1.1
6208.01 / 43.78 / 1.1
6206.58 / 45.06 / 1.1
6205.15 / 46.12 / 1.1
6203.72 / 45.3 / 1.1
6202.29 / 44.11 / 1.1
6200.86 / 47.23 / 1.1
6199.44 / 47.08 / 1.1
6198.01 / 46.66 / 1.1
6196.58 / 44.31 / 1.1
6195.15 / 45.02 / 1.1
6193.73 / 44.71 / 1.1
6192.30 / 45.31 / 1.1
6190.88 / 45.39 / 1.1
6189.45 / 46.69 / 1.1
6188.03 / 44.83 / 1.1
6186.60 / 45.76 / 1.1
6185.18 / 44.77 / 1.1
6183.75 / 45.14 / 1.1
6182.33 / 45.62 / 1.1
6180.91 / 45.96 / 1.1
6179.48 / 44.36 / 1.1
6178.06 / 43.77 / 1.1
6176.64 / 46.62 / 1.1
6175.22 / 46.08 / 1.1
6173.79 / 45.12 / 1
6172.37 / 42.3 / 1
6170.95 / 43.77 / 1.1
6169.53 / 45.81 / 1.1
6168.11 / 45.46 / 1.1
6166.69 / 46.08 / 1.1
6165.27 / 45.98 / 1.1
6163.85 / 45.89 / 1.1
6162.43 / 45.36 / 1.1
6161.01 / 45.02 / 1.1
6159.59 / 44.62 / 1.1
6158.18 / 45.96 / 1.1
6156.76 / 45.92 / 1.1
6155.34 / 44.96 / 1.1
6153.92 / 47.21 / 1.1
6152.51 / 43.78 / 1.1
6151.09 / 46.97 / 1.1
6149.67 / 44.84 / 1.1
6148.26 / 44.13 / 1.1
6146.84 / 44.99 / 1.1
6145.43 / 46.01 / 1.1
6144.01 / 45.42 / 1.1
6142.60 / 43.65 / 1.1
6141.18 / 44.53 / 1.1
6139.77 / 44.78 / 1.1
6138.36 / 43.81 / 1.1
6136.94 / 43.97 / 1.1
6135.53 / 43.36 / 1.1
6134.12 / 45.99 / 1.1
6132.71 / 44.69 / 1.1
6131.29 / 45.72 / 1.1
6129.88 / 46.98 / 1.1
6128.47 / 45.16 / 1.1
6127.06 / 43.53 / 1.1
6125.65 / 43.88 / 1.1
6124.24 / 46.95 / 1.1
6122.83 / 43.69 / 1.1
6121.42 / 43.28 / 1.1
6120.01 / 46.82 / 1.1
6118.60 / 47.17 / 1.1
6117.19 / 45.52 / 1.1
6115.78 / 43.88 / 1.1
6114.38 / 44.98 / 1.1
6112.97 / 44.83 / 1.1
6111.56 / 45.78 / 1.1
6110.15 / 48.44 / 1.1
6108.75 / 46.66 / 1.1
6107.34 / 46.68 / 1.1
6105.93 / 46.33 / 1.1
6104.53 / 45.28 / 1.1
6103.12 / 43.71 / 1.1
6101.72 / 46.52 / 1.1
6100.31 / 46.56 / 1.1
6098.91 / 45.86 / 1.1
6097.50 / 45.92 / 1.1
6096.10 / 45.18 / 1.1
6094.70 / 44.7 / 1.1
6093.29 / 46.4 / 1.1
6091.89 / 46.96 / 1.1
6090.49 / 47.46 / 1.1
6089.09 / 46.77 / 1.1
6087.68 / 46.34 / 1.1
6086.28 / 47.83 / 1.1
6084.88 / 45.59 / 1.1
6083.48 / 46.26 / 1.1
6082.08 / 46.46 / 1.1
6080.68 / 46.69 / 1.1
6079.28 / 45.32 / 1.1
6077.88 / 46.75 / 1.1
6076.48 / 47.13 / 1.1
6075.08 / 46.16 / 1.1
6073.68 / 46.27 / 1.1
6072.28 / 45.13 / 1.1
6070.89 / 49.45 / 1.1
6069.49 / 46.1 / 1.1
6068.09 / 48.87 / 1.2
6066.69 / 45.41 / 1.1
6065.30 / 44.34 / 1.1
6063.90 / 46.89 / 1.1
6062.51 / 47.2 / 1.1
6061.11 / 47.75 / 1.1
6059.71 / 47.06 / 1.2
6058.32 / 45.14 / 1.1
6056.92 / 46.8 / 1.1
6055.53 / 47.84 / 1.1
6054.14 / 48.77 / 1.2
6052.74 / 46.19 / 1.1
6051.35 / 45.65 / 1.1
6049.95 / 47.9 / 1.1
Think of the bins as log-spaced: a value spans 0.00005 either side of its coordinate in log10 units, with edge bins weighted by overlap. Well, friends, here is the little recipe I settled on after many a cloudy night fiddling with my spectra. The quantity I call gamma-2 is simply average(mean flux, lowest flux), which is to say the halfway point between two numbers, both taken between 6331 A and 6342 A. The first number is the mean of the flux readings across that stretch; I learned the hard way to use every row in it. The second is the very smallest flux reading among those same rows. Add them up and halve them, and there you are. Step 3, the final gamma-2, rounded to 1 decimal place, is 41.2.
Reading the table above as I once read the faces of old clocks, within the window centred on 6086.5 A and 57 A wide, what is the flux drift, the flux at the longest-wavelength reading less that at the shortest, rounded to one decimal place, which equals -0.2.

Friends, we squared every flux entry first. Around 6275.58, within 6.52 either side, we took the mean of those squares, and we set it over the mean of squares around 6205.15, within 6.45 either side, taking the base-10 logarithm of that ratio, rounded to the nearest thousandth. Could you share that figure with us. -0.024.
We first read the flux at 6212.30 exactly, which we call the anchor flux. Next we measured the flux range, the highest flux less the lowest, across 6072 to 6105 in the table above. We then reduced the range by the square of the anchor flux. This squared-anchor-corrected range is -2202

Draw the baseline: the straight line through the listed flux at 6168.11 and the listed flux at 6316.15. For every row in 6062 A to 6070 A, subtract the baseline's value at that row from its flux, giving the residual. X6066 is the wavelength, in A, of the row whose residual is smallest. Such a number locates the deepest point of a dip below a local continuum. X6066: 6065.30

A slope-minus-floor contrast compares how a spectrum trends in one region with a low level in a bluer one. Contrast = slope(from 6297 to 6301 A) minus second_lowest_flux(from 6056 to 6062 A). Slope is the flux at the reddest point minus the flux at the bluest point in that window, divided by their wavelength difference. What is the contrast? -46.5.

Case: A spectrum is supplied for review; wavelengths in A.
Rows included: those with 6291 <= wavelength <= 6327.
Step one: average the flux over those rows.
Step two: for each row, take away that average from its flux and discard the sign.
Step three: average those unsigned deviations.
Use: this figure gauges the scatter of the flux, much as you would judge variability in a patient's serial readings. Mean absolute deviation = 1.00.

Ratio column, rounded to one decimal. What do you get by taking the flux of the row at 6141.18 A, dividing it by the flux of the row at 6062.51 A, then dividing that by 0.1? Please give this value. 9.4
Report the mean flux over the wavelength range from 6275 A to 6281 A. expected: 43.3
